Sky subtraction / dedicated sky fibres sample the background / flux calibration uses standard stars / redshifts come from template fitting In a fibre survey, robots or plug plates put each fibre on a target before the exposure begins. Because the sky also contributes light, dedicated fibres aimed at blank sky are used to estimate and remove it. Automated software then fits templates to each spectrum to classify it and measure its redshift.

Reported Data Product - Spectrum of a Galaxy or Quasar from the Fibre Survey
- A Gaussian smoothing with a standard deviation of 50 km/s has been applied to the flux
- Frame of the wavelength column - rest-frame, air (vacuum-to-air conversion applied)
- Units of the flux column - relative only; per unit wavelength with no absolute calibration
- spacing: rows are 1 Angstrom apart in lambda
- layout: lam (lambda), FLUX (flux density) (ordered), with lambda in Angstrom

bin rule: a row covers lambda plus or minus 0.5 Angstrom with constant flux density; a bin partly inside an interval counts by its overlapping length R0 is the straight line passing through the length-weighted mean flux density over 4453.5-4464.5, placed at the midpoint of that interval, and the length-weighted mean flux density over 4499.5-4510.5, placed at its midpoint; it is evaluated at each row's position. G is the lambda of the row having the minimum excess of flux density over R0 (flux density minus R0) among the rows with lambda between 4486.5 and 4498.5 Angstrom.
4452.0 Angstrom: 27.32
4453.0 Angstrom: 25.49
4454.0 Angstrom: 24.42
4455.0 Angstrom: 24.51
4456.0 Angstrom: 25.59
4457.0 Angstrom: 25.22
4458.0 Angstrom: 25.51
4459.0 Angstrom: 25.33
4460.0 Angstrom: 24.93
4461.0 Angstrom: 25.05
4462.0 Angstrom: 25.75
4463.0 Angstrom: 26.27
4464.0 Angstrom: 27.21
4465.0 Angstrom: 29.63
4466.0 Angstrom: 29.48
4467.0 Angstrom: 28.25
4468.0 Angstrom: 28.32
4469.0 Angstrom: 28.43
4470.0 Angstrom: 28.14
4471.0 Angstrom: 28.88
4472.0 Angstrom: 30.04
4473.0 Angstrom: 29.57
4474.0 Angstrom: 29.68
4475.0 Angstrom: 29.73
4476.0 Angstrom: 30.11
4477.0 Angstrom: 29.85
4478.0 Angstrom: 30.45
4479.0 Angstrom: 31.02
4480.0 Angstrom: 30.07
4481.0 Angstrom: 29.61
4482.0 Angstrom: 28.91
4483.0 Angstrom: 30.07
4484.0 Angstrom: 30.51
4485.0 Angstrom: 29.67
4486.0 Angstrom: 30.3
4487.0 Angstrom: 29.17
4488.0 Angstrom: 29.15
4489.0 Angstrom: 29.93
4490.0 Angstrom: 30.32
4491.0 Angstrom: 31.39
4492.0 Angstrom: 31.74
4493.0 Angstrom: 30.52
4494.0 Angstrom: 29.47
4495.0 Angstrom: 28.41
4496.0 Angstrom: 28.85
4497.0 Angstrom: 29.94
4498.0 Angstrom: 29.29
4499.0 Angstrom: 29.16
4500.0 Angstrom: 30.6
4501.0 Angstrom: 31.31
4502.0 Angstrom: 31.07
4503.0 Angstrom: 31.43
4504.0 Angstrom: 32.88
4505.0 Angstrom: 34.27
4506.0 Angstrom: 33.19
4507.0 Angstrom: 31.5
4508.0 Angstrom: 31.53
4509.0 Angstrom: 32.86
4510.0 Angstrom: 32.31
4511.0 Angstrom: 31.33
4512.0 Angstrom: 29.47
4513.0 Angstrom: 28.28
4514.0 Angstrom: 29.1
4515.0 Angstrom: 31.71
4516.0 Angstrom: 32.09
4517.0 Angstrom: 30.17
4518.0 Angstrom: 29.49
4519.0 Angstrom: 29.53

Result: 4495.0 Angstrom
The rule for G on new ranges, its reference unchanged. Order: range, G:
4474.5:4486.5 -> 4482.0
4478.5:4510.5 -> 4495.0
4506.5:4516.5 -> 4513.0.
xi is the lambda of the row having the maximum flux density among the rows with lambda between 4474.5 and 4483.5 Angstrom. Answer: 4479.0 Angstrom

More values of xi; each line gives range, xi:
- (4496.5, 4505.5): 4505.0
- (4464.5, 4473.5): 4472.0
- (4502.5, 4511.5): 4505.0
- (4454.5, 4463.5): 4463.0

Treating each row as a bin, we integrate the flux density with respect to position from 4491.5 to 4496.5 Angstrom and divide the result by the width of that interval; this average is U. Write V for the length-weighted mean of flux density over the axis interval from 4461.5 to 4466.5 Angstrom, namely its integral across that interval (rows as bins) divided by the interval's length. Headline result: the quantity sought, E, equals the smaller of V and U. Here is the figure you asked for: 27.7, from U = 29.80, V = 27.7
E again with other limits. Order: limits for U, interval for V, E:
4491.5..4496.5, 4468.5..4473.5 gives 29.0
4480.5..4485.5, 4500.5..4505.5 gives 29.8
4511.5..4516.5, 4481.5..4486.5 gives 29.9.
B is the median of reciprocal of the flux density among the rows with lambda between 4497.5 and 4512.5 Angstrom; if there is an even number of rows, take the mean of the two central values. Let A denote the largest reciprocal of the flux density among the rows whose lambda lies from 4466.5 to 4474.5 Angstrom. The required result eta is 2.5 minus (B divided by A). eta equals 1.60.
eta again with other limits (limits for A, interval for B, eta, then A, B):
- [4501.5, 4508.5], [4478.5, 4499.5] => 1.46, 0.0322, 0.0334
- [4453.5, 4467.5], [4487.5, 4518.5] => 1.70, 0.0410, 0.0327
